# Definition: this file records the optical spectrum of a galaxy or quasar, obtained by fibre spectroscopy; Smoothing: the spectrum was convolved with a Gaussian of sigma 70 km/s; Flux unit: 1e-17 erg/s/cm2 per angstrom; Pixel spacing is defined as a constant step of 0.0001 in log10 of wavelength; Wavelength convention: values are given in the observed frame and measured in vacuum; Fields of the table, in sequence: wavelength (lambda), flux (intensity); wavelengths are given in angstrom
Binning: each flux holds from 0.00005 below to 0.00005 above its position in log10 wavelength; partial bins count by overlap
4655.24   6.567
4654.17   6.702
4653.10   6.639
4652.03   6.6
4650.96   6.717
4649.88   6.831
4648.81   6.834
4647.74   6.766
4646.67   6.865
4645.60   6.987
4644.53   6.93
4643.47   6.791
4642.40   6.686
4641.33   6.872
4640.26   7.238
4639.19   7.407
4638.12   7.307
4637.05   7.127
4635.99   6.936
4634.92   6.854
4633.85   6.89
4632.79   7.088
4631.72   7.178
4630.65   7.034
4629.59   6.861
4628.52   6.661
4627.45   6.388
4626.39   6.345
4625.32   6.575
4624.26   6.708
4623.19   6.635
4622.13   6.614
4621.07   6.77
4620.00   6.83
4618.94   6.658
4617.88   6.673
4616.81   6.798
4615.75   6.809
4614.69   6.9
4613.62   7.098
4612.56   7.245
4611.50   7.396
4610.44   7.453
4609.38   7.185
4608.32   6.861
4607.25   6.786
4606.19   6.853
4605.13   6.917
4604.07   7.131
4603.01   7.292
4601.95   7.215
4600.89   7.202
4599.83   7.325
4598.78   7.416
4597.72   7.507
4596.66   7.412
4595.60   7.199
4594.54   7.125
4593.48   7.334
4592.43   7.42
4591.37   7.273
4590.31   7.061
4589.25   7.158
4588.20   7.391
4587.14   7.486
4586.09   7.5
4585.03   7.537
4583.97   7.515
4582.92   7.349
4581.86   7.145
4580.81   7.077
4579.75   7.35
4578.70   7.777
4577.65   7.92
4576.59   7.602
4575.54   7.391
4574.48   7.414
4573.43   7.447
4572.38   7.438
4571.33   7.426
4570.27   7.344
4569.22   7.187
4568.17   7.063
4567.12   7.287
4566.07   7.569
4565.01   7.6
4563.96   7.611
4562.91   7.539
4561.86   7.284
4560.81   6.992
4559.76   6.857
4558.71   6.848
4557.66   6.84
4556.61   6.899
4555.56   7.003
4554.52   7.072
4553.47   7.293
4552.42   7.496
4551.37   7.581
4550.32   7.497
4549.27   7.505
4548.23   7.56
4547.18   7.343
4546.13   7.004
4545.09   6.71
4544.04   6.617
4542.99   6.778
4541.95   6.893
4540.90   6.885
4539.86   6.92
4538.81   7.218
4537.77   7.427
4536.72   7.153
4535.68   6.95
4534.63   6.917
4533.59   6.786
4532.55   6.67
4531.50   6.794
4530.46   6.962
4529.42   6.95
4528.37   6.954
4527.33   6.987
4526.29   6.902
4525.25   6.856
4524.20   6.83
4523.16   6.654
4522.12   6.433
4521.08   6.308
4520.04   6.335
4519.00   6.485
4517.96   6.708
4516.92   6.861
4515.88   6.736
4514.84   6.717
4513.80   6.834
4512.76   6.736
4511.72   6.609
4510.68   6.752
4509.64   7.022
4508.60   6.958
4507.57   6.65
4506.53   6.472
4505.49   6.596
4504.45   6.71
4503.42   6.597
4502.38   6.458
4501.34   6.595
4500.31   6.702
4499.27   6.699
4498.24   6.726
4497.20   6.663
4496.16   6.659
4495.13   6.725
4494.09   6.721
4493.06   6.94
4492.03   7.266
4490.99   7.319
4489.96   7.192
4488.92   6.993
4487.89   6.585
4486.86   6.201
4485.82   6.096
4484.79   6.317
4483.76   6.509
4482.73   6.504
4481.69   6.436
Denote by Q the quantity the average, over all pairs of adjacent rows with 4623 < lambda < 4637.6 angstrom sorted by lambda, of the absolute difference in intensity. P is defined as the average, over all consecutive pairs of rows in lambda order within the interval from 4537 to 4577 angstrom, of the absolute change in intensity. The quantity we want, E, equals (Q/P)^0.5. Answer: 1.07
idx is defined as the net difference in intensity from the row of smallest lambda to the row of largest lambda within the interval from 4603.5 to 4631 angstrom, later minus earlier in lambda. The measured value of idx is -0.10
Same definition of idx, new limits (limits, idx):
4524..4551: 0.67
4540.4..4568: 0.40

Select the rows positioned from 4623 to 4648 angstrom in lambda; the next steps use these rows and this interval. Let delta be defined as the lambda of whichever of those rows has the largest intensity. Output 4639.19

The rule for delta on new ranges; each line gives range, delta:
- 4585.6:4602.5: 4597.72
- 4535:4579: 4577.65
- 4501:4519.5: 4509.64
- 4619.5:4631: 4630.65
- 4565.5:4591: 4577.65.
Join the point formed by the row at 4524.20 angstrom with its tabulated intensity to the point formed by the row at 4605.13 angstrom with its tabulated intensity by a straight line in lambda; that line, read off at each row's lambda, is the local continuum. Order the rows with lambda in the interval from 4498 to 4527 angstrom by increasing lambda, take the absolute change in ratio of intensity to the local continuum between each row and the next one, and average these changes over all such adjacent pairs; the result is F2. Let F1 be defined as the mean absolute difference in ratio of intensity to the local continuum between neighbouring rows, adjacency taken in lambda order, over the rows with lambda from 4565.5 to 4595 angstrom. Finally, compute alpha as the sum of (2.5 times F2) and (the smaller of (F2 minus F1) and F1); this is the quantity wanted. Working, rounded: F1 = 0.0210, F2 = 0.0182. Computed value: 0.043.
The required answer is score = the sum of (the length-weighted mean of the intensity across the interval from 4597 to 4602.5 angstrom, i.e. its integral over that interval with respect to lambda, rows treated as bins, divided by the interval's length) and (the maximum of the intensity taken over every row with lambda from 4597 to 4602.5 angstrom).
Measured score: 14.8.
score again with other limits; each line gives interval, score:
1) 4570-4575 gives 14.9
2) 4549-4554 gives 15.0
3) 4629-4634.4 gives 14.2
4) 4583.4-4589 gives 15.0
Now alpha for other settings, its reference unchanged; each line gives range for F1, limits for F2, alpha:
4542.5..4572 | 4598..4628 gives 0.040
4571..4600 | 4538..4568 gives 0.048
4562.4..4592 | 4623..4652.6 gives 0.050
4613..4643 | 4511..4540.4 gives 0.043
